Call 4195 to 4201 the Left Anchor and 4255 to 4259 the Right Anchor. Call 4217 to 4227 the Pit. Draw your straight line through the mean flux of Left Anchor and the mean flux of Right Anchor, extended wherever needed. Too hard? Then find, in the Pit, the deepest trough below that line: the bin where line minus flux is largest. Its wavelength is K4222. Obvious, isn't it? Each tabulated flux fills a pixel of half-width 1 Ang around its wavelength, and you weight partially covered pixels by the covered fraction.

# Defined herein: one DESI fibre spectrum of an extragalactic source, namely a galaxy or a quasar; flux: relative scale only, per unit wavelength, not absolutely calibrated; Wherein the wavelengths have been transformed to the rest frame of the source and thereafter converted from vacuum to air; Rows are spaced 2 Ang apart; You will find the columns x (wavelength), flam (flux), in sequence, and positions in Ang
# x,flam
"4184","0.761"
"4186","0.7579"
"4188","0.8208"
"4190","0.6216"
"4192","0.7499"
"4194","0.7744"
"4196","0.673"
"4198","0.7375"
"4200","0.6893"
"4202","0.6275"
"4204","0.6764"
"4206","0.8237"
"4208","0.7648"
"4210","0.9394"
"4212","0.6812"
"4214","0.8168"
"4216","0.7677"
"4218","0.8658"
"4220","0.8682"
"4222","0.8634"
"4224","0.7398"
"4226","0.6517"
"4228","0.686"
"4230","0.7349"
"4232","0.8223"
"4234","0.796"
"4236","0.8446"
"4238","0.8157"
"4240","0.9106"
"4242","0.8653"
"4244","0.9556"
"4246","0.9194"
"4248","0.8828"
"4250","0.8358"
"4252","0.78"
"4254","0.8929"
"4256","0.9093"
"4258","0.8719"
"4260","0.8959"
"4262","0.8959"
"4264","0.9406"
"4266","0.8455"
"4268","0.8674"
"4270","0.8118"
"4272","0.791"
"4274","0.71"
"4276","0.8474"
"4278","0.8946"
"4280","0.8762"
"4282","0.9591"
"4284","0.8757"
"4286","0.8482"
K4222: 4226 Ang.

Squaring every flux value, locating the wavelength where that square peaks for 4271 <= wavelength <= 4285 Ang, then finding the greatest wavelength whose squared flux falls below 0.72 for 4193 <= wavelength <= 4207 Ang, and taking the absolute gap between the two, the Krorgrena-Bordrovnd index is 76 Ang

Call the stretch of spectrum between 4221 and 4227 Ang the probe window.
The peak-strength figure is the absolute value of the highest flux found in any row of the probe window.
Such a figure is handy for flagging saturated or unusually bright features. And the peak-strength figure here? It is 0.863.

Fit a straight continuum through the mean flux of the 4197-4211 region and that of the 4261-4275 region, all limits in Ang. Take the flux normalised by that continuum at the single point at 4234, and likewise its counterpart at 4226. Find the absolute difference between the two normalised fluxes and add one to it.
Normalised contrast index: 1.17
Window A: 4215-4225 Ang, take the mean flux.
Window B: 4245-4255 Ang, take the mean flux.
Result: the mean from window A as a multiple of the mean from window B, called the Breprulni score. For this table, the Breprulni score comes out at 0.95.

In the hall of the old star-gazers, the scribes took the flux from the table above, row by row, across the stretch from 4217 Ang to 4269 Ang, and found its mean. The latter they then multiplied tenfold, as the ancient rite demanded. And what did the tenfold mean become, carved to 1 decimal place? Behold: 8.4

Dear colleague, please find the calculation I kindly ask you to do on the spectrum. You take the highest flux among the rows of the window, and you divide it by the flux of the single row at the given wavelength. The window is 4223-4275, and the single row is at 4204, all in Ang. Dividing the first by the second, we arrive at 1.4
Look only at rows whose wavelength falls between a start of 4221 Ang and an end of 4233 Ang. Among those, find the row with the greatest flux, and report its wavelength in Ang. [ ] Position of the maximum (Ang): 4222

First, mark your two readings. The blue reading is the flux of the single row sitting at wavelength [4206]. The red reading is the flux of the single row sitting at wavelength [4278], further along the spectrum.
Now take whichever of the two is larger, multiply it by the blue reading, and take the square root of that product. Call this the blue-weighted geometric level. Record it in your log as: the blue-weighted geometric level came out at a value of 0.86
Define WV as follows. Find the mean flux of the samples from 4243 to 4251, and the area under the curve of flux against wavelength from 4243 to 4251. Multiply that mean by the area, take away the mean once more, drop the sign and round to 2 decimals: 5.56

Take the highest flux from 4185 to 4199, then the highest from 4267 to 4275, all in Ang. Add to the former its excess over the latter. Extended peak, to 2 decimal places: 0.77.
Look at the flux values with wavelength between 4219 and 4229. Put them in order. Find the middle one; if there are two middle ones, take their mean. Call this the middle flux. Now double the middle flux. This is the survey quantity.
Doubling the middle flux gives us 1.48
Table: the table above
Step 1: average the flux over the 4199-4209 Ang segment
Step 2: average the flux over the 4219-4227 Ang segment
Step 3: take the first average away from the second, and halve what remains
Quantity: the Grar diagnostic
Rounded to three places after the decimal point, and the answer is 0.032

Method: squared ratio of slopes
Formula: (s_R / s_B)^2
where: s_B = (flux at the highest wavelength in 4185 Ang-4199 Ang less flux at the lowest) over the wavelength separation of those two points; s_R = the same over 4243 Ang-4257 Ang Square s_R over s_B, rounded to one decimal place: 5.2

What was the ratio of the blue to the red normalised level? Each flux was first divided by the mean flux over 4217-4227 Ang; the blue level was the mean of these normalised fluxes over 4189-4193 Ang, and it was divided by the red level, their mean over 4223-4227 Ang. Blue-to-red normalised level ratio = 0.99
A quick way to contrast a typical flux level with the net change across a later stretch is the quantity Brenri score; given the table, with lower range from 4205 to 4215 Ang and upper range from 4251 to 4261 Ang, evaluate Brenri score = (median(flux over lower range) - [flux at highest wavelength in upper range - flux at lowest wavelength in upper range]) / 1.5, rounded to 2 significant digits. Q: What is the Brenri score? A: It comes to 0.47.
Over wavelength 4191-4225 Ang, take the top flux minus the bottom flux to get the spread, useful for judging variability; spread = 0.31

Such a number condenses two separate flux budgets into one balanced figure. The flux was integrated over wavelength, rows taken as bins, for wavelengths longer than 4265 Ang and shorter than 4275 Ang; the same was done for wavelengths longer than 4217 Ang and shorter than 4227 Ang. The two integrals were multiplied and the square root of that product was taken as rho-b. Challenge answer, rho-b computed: 8.01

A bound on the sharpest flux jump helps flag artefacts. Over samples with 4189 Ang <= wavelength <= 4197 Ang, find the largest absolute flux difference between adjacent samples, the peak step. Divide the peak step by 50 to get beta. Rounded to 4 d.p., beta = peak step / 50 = 0.0026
